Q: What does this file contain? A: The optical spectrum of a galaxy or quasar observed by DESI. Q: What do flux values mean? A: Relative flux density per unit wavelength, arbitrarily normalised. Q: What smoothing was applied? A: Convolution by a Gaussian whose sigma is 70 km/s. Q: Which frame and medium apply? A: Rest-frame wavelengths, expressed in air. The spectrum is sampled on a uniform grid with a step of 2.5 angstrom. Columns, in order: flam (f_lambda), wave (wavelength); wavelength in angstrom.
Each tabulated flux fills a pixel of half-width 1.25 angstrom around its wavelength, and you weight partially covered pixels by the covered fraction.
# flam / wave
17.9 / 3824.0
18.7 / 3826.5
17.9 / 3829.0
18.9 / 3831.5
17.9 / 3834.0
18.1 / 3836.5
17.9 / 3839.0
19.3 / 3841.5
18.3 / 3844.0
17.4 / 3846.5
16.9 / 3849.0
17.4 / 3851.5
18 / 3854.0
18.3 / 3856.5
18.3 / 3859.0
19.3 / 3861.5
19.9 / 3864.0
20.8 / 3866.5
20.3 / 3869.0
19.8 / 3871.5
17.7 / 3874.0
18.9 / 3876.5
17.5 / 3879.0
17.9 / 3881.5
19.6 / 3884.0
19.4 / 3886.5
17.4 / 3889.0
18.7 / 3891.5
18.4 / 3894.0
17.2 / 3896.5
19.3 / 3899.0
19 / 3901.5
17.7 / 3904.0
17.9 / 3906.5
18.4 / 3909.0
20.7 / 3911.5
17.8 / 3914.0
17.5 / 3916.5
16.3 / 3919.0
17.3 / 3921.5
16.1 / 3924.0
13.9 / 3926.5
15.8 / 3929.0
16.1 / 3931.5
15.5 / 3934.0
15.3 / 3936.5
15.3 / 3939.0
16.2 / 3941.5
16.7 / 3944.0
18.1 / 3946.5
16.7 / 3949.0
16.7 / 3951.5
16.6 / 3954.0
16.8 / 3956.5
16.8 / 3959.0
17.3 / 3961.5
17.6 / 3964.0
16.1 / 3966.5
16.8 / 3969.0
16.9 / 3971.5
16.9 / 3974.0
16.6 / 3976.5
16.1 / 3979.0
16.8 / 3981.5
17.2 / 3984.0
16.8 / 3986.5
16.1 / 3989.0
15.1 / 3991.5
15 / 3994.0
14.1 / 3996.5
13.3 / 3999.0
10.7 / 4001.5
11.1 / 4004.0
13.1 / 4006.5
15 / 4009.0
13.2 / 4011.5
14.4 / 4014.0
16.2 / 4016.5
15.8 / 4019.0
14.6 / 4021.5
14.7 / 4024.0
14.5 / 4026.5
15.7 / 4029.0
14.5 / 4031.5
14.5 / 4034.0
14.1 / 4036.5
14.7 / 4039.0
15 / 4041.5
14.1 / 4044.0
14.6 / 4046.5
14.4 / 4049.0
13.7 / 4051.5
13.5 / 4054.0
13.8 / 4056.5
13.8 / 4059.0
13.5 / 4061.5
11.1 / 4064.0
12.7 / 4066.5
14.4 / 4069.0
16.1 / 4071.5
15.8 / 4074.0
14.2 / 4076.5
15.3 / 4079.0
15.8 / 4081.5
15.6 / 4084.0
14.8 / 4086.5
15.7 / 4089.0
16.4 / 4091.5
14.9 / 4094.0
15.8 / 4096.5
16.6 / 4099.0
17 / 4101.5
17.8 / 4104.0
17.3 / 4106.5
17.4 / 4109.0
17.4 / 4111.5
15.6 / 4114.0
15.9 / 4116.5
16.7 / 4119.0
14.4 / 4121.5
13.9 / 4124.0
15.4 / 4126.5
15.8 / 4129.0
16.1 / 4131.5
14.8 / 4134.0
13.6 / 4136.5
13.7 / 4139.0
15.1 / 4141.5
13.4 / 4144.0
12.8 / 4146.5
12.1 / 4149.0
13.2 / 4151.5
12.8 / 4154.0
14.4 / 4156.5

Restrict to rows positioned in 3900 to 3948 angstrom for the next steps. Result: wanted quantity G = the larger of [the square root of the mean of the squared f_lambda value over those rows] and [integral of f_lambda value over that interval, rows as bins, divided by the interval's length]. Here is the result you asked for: 17.0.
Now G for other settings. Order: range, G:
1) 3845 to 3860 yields 17.7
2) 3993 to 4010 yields 13.3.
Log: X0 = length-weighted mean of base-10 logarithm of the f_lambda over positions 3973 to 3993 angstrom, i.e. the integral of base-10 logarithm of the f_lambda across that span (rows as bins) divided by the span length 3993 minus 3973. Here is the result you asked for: 1.22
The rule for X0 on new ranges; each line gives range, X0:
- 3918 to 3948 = 1.20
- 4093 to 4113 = 1.22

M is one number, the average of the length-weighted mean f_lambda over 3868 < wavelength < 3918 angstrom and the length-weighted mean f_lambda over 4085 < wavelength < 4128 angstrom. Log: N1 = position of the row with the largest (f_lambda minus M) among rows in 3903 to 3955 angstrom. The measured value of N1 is 3911.5 angstrom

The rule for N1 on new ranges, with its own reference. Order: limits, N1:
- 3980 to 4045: 3984.0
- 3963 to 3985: 3964.0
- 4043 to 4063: 4046.5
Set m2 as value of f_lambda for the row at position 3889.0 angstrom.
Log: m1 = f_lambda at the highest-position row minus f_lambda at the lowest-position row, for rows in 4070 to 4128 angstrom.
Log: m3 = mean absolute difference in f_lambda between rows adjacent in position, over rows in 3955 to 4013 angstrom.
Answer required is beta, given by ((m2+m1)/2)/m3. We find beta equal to 10.4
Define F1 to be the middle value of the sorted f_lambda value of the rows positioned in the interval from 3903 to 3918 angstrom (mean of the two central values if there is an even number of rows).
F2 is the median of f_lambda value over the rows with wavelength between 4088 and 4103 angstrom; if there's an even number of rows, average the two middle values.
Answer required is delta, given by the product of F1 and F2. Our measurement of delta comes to 287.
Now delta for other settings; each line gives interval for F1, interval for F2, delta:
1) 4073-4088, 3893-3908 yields 280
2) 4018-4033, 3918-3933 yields 236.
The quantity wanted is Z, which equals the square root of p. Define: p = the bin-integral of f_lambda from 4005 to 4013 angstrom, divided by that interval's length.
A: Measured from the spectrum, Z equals 3.7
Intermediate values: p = 13.7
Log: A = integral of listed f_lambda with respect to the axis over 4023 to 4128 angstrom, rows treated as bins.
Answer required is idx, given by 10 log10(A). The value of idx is 32.0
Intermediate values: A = 1583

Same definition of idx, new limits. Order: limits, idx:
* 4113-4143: 26.6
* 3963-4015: 29.0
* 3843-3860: 24.8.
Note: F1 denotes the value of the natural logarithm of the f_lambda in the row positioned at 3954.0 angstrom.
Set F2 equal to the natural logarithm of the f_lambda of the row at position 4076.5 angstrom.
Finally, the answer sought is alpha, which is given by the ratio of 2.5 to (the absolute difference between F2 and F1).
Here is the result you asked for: 16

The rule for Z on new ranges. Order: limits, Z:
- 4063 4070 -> 3.6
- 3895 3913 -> 4.3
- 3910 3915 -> 4.4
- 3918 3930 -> 4.0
